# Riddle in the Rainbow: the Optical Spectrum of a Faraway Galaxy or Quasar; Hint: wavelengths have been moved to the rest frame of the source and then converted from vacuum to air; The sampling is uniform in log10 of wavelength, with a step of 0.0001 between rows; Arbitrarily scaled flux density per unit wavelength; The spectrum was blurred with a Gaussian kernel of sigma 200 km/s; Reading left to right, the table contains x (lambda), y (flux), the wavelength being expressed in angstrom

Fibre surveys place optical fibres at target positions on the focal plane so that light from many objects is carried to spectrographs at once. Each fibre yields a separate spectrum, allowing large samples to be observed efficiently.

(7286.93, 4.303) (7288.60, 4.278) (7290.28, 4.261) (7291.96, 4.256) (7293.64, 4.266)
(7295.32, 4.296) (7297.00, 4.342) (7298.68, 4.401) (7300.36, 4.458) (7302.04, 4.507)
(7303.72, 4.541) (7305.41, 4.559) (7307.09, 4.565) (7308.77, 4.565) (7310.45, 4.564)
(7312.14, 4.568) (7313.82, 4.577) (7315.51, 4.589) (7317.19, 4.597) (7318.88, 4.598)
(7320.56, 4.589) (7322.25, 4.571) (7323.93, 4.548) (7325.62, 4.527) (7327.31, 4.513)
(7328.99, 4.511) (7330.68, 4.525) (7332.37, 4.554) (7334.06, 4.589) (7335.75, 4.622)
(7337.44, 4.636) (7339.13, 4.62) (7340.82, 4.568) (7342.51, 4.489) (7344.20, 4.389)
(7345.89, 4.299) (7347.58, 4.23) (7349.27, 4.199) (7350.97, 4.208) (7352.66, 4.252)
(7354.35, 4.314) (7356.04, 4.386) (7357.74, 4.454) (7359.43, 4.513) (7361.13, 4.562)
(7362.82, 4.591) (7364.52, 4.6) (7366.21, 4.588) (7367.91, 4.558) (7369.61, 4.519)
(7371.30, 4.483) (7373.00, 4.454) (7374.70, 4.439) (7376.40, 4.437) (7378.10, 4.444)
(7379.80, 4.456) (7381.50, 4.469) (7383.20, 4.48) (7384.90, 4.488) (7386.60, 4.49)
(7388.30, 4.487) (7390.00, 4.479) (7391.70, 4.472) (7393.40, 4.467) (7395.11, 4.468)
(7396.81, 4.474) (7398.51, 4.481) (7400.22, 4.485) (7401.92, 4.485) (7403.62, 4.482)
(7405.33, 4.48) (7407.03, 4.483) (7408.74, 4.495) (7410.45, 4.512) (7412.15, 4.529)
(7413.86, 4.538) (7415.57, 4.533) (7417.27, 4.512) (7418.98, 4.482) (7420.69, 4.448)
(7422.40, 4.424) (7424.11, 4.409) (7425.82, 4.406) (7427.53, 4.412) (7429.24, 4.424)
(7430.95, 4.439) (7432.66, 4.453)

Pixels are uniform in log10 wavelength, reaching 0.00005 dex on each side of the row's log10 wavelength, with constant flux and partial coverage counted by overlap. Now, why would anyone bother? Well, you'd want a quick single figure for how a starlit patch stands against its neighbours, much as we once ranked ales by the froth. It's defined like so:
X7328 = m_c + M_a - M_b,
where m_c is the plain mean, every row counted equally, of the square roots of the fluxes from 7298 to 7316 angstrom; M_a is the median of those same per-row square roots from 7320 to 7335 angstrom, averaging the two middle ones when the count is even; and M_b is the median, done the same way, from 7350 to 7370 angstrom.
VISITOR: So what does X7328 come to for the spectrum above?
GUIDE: 2.14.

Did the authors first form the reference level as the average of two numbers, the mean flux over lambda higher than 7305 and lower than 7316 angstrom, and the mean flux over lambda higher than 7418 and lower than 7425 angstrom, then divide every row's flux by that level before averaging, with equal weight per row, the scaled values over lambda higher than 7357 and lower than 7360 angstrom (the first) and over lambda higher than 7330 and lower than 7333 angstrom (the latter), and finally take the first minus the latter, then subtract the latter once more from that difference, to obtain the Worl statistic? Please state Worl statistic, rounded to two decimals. -1.02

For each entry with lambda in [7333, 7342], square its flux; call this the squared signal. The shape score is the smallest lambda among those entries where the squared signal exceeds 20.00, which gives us 7334.06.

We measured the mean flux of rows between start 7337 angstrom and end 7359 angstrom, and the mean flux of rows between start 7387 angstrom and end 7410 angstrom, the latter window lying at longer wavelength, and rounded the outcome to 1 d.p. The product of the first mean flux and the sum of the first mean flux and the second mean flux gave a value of 38.9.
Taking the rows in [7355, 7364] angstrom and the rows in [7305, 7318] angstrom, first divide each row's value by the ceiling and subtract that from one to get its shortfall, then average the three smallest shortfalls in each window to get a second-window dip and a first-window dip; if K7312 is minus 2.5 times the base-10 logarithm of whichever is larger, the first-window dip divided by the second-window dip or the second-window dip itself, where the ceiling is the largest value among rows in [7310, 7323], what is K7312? 1.5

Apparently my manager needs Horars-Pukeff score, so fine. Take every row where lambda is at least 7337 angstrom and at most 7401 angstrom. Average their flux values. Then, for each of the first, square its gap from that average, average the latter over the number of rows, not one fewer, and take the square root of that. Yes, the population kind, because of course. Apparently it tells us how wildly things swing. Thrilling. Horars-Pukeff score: 0.11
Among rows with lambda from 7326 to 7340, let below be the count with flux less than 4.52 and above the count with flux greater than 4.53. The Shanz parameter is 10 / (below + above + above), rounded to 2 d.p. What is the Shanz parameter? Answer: 0.83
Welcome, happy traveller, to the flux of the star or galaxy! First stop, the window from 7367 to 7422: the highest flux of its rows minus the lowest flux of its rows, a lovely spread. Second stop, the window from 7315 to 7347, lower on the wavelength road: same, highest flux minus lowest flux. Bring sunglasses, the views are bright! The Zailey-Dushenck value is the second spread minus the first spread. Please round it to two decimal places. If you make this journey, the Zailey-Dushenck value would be 0.22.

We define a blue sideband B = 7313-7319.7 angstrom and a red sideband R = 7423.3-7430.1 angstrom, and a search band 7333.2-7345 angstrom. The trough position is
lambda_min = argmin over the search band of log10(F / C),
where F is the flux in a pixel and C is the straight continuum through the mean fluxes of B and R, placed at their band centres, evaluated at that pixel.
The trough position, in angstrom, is 7344.20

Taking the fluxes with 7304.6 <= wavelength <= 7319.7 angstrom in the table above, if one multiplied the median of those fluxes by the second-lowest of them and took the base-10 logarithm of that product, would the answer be 1.32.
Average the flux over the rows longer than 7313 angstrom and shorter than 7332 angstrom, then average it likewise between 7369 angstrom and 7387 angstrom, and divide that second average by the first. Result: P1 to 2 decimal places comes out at 0.98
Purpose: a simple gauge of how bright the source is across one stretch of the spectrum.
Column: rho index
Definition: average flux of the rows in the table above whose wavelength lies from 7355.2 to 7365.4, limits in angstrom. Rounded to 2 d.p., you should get 4.52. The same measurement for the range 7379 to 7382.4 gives 4.46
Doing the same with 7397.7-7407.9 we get 4.48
